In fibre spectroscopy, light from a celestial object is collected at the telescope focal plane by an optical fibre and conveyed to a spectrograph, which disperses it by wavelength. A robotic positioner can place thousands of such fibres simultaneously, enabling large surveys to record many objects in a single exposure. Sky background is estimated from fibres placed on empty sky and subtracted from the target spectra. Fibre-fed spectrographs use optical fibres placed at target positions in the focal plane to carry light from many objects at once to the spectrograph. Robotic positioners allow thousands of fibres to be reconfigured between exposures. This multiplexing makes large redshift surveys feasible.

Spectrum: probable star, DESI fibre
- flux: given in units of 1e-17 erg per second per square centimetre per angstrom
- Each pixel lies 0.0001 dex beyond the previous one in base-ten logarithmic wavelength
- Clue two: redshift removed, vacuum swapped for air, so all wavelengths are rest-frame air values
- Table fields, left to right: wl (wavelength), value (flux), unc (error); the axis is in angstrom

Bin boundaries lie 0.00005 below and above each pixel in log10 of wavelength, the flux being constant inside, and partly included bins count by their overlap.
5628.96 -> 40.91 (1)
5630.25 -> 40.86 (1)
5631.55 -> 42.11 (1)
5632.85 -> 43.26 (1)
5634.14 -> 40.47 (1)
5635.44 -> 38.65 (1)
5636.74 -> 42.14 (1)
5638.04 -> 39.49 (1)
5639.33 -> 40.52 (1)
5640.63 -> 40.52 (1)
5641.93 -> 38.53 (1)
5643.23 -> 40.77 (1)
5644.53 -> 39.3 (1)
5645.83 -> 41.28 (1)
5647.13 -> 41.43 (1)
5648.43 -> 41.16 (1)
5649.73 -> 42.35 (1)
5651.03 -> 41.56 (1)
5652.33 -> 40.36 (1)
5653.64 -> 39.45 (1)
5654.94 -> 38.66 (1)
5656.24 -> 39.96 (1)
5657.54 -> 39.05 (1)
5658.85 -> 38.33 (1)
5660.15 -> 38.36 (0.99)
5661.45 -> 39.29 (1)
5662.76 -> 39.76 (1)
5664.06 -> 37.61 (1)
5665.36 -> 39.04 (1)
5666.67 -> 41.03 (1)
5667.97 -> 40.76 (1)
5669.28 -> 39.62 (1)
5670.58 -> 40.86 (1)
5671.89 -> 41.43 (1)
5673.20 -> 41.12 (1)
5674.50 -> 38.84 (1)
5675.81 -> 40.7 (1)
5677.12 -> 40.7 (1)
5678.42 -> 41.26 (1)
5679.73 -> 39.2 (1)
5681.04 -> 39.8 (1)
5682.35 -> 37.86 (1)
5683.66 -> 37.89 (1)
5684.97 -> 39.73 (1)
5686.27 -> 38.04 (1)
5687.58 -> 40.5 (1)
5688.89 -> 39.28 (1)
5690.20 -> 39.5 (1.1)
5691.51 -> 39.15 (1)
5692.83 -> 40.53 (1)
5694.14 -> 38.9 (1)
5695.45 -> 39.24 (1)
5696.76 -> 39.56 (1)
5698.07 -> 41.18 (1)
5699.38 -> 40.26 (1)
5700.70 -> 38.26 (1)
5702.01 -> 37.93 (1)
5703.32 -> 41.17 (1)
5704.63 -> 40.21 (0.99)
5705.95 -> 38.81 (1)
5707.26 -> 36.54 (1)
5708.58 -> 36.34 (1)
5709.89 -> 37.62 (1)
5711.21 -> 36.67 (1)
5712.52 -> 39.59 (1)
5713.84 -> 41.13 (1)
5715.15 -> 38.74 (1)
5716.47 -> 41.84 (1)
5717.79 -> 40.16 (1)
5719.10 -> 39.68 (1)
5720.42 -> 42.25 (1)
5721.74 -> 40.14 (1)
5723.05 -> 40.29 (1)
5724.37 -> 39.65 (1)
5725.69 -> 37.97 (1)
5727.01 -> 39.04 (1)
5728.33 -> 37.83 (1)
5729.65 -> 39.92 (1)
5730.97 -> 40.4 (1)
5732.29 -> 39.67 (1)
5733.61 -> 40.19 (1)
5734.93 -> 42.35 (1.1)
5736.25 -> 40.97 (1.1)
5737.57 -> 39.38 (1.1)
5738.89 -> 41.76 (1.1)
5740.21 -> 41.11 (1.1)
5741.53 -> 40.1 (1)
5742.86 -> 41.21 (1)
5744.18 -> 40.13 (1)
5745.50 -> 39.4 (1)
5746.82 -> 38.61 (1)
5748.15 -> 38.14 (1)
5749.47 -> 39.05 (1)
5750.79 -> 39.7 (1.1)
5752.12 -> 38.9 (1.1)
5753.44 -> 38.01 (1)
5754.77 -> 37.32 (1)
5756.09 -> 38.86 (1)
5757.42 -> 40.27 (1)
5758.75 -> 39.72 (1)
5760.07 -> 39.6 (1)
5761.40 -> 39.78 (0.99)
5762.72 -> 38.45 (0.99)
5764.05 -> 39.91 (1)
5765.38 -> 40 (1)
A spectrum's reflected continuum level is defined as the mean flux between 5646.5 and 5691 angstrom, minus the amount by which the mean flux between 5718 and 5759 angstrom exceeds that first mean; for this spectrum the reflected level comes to 39.9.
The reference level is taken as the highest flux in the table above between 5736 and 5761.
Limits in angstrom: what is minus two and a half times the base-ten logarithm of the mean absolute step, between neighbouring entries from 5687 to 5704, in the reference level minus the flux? -0.13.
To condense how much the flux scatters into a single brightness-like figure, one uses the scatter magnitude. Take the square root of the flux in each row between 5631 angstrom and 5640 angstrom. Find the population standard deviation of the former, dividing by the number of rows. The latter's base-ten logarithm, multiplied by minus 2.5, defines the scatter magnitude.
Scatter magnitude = 2.32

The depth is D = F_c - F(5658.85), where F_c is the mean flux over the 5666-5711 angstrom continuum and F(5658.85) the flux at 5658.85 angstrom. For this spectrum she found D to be 1.2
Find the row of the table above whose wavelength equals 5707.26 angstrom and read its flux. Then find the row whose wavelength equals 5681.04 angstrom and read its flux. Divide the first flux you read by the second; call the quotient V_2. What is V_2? 0.92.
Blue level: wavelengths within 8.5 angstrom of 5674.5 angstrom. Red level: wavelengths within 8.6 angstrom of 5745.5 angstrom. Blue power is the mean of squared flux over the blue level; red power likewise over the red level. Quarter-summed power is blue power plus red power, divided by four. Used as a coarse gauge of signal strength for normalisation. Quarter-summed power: 799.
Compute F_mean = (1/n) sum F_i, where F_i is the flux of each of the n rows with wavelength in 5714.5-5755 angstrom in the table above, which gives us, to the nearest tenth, 39.8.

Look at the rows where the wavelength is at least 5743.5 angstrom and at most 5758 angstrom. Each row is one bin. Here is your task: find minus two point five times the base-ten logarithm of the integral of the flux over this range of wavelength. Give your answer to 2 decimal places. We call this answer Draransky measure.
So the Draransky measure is -6.88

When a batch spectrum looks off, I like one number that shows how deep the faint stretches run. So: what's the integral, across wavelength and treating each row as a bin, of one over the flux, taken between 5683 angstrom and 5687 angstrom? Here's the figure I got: 0.10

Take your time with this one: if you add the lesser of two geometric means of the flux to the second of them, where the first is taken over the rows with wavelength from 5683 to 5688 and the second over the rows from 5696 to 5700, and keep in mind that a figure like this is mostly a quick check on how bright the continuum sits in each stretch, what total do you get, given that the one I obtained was 79.4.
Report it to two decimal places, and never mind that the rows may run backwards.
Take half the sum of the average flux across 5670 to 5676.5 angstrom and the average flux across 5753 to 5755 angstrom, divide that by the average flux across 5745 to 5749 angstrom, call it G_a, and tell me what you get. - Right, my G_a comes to 1.01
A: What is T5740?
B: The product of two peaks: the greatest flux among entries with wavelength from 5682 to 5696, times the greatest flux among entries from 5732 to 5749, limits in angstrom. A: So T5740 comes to 1716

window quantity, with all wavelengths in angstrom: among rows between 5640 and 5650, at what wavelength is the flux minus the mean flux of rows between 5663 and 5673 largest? 5649.73 angstrom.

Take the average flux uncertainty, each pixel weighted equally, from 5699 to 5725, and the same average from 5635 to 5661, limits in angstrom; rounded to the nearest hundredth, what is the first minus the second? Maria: 0.00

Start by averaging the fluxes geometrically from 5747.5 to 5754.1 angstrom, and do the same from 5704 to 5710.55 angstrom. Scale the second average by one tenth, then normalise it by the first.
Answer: 0.098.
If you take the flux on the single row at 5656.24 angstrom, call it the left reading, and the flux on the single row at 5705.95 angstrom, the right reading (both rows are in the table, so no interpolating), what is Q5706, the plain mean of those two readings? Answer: 39.4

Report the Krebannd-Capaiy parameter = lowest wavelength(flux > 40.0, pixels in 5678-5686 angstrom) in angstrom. 5678.42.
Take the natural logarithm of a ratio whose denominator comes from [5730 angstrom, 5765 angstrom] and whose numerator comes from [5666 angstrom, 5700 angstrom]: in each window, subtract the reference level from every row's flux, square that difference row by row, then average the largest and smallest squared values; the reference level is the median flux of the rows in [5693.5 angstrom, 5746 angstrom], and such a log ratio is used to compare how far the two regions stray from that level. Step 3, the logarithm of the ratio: -0.5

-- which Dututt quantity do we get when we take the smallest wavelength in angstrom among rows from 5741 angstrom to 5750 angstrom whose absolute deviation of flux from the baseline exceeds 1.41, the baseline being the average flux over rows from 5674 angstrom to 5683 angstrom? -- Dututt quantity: 5742.86 angstrom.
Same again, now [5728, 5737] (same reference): 5728.33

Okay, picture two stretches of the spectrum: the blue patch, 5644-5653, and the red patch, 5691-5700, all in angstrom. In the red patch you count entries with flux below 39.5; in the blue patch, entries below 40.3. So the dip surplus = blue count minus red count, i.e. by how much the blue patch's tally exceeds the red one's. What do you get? -2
